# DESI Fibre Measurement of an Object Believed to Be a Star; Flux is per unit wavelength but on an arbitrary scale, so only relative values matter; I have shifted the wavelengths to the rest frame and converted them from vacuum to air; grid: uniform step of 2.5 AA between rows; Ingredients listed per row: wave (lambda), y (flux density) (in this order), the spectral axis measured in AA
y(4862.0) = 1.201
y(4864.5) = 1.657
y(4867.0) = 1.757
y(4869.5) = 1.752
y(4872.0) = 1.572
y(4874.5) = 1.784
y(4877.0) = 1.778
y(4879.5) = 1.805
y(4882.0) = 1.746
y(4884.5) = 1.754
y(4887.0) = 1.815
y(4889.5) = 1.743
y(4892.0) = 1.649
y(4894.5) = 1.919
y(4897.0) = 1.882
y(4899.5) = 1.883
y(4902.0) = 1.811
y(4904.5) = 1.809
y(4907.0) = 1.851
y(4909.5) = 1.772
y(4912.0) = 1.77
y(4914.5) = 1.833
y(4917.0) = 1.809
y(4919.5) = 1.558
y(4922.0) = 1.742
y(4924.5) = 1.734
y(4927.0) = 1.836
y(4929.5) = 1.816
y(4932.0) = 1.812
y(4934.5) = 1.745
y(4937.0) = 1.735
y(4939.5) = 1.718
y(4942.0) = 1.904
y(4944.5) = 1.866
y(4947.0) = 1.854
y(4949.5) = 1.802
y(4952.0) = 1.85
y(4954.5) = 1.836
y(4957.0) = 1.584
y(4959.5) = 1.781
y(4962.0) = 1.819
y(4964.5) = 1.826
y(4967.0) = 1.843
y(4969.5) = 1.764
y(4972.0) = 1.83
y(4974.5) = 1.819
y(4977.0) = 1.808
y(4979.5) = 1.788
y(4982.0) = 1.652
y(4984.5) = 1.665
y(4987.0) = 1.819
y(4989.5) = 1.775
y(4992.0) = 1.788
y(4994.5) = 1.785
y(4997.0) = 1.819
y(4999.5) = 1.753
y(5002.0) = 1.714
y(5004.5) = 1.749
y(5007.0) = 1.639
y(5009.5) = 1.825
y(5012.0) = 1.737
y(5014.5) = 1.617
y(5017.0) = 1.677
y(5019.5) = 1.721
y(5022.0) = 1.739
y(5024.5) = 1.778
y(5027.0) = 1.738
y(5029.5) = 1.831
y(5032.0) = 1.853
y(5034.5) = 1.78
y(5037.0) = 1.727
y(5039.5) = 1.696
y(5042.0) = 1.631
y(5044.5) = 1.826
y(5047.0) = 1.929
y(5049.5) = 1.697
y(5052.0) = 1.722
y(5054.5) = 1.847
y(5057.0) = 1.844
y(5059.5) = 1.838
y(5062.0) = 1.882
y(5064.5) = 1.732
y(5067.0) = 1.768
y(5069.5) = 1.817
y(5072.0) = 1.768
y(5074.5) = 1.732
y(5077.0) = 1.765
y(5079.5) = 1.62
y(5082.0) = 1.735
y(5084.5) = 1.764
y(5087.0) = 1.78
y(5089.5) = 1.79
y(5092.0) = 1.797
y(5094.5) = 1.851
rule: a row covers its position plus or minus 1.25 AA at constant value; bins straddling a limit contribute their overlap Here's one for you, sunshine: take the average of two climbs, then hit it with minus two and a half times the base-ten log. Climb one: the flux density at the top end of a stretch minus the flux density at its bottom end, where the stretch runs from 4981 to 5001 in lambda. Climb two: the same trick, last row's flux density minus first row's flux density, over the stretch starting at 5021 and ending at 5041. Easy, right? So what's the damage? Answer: 3.8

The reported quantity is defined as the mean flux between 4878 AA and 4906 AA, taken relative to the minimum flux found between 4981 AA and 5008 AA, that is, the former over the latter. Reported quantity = 1.10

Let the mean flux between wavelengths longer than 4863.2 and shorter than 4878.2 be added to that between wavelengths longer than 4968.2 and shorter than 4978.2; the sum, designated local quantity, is 3.52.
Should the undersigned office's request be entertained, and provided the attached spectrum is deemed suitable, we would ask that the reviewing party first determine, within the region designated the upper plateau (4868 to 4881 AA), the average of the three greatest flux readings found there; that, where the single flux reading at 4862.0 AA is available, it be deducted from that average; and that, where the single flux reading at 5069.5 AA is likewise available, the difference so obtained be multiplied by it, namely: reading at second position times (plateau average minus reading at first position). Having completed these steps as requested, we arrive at 1.1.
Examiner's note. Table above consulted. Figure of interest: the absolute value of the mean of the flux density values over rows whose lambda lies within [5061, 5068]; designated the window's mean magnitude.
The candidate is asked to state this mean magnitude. 1.79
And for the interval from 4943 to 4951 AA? 1.84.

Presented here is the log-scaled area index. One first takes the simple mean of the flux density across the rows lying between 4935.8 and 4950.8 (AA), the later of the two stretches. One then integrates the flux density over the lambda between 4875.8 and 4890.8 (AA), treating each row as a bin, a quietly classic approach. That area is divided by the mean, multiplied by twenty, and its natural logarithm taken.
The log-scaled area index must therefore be 5.68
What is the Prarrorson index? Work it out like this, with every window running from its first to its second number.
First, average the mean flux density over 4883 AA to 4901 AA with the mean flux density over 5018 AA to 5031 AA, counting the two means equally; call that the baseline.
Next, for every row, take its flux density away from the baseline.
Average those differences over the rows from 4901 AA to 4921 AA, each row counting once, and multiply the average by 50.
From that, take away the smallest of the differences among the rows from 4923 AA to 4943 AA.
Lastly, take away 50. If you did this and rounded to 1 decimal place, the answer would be -49.5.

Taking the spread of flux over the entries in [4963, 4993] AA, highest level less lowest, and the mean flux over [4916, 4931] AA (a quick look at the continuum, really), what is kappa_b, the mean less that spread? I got 1.56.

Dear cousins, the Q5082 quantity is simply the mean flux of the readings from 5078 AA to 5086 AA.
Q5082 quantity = 1.71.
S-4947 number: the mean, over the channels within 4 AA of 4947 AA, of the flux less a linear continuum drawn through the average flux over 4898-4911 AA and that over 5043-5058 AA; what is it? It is 0.02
